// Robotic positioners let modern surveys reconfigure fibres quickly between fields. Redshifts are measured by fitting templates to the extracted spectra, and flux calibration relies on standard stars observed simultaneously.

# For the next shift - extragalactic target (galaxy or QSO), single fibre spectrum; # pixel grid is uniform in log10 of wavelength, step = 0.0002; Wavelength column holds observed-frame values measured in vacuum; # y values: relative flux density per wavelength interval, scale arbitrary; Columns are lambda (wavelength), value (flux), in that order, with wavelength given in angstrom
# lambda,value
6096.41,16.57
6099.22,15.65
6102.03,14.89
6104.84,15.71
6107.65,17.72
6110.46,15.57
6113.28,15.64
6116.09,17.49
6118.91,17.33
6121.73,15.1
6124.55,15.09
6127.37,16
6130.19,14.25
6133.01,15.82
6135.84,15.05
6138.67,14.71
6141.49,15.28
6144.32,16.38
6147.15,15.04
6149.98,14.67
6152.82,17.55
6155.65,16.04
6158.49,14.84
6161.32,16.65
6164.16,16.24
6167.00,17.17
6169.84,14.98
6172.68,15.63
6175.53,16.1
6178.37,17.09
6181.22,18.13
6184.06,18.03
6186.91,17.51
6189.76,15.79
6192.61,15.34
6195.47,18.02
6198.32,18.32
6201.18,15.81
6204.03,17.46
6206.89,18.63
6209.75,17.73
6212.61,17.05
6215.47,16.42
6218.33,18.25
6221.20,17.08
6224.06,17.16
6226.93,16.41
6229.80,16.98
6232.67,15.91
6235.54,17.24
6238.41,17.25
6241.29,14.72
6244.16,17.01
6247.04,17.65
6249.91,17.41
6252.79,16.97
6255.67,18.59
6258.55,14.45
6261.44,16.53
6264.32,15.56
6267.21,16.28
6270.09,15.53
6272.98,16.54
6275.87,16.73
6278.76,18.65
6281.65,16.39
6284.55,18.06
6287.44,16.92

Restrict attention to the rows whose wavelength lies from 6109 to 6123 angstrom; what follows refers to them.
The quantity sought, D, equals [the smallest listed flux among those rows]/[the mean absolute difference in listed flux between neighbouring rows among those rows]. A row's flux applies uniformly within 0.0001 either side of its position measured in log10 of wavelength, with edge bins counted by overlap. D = 14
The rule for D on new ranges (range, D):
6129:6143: 18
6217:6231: 26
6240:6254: 16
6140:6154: 10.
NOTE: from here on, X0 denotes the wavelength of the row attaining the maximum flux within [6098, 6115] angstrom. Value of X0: 6107.65 angstrom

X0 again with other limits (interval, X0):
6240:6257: 6255.67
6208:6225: 6218.33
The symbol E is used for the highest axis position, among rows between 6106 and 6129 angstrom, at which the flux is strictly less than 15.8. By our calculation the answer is 6124.55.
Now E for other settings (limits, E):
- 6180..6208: 6192.61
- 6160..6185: 6172.68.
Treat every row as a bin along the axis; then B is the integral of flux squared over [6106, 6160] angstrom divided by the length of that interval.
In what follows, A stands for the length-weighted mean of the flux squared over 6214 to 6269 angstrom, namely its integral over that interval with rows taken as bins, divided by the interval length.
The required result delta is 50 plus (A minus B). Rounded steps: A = 281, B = 250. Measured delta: 81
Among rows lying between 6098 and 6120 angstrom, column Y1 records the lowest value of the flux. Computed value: 14.89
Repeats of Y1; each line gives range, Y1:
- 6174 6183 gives 16.1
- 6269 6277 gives 15.53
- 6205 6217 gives 16.42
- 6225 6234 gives 15.91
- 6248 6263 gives 14.45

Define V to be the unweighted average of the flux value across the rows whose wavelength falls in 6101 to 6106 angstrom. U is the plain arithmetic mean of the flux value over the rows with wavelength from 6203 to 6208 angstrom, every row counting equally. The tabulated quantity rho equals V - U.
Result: -2.7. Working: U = 18.0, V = 15.3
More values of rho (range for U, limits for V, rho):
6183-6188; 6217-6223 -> -0.1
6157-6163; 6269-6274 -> 0.3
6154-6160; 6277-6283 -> 2.1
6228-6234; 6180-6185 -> 1.6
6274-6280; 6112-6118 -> -1.1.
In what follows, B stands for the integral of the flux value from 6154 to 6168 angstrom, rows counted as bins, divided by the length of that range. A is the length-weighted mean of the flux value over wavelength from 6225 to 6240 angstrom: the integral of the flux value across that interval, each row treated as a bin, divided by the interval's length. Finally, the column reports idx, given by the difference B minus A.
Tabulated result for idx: -0.6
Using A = 16.7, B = 16.2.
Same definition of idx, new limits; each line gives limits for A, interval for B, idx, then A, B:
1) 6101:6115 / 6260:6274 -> 0.1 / 16.0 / 16.1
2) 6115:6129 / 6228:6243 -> 0.3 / 16.1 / 16.4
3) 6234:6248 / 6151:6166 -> -0.5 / 16.7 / 16.2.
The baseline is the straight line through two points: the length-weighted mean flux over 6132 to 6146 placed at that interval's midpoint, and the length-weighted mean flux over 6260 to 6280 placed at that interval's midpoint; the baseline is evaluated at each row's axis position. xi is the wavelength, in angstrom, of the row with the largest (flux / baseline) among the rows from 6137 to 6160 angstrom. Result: 6152.82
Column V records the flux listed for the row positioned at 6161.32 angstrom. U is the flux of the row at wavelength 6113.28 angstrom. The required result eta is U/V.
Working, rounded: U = 15.64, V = 16.65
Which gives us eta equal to 0.94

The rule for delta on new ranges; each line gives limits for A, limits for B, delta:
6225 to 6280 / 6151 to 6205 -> 50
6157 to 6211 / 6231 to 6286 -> 53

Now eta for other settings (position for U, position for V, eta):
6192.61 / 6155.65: 0.96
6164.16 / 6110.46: 1.04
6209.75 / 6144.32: 1.08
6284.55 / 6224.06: 1.05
